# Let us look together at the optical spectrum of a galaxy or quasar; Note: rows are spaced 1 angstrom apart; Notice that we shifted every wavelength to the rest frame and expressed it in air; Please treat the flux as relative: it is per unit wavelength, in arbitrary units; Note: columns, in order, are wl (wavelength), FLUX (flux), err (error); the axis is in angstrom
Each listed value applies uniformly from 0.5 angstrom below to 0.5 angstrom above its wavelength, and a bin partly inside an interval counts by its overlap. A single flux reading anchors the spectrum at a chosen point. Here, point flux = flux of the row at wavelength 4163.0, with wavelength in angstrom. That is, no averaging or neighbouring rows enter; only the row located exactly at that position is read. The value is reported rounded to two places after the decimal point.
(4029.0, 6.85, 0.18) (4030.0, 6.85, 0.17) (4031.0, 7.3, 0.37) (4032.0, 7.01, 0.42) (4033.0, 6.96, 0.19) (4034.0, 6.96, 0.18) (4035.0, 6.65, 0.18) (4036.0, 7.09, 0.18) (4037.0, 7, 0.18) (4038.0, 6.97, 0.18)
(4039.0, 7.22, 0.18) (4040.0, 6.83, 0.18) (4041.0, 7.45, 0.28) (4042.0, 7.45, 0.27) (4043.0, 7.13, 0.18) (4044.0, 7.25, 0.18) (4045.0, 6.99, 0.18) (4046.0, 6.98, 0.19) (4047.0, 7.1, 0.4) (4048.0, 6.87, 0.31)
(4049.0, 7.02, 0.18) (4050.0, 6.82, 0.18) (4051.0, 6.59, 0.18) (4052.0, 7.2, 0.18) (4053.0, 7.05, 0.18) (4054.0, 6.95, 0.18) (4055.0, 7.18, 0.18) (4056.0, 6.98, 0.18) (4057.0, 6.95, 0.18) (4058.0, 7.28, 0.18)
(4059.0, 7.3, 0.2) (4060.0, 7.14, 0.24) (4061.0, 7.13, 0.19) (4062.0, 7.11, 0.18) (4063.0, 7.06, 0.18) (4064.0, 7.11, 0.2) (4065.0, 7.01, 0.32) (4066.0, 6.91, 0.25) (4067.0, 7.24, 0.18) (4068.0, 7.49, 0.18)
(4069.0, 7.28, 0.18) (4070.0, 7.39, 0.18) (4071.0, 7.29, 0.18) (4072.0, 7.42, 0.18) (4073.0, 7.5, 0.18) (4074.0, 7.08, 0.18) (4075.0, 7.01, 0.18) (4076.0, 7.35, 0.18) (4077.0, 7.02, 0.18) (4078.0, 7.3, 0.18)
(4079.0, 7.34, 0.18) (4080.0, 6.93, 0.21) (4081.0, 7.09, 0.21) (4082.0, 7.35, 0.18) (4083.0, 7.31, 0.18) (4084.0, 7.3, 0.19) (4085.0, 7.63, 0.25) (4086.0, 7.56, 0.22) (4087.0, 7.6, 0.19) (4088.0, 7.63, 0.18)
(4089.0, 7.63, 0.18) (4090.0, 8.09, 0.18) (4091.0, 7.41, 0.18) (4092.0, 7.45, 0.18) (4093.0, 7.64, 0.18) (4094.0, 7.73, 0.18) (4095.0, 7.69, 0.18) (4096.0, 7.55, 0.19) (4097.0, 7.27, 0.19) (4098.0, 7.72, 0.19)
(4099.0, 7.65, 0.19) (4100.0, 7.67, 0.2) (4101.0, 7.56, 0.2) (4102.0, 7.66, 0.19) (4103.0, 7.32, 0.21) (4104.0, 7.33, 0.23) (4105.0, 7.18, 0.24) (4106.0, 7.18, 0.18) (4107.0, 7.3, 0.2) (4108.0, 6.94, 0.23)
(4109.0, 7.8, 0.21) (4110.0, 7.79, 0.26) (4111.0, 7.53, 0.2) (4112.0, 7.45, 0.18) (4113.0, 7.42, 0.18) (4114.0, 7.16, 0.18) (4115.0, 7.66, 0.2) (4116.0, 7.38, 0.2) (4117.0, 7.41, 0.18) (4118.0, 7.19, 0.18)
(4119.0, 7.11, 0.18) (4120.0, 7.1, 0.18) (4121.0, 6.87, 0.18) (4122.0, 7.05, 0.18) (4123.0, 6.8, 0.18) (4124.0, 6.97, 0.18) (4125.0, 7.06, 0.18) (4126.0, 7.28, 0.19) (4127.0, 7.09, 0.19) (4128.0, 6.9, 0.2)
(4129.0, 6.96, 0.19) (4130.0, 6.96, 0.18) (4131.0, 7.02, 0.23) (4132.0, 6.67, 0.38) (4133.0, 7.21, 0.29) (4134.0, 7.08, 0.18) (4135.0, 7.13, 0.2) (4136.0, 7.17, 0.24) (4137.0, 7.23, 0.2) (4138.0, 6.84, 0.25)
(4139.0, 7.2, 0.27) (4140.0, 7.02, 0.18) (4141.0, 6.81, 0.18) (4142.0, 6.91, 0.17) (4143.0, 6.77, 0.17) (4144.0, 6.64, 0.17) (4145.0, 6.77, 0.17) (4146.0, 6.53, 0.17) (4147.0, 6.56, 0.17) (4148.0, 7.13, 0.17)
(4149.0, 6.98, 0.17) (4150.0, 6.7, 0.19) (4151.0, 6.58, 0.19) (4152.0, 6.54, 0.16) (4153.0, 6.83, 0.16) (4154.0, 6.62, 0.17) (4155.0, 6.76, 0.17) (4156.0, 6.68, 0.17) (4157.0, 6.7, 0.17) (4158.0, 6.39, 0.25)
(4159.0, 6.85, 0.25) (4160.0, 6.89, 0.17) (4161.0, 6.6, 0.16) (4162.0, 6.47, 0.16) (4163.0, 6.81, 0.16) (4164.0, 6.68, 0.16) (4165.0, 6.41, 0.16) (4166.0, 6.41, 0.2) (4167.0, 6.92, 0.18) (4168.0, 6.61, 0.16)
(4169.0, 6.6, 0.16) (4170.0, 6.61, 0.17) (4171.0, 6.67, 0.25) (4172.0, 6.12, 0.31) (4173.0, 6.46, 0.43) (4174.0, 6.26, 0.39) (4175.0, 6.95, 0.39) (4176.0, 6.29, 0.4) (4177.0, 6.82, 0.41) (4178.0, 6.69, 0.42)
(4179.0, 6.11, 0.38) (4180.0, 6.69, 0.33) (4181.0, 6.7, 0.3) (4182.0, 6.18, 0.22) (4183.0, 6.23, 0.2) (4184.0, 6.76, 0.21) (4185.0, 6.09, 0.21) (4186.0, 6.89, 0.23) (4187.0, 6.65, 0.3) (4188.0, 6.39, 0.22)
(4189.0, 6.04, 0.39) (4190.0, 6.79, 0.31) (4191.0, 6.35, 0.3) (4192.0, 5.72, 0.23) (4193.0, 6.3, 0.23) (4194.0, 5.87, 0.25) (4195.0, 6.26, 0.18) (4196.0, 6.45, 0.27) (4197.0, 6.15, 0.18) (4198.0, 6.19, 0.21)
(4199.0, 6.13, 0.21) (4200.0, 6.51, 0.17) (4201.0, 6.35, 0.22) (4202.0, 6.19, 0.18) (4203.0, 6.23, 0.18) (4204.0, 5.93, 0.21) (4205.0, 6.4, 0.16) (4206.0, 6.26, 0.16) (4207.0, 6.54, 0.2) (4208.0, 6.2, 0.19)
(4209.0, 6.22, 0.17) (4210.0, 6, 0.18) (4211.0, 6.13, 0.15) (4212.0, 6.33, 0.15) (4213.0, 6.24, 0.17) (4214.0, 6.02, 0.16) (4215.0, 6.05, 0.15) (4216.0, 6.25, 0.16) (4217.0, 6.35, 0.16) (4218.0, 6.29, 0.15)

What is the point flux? 6.81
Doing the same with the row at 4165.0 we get 6.41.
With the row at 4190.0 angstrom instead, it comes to 6.79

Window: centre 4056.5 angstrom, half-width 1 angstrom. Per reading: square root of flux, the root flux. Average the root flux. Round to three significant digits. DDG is 2.64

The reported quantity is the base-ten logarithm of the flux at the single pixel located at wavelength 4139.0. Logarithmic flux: 0.86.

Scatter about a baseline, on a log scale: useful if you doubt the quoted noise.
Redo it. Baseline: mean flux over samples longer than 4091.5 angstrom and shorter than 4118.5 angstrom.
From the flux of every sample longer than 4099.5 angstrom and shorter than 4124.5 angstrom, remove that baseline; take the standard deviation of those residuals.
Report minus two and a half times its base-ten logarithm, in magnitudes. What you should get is 1.4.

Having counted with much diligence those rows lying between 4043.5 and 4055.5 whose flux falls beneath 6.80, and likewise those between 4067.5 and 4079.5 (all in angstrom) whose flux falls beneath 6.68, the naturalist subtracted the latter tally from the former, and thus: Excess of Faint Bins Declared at 1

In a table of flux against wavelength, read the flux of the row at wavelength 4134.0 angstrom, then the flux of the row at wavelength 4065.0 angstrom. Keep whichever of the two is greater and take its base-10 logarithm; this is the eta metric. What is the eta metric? 0.850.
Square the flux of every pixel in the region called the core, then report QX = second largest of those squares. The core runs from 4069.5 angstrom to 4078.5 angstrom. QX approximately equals 55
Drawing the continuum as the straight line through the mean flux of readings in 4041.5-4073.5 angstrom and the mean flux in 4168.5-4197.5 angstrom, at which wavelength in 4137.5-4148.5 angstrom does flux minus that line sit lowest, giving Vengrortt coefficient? 4146.0 angstrom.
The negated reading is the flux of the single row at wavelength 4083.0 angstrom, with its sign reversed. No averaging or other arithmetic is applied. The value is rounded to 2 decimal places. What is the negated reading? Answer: -7.31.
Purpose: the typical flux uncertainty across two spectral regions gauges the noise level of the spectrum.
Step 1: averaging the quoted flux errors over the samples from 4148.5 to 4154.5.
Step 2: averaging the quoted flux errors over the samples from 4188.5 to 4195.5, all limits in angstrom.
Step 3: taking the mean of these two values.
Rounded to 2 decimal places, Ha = 0.22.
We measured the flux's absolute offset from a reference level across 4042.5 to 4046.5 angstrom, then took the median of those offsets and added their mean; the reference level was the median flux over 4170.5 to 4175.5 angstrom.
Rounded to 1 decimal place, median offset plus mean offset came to 1.2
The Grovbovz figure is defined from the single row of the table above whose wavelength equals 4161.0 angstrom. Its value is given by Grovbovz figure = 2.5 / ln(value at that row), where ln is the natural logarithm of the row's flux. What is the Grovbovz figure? 1.32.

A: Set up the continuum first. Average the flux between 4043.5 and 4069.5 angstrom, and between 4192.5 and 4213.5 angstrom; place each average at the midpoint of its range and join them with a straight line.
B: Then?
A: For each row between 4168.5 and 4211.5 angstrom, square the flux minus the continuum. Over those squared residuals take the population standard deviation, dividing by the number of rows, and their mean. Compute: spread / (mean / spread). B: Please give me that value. 0.110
